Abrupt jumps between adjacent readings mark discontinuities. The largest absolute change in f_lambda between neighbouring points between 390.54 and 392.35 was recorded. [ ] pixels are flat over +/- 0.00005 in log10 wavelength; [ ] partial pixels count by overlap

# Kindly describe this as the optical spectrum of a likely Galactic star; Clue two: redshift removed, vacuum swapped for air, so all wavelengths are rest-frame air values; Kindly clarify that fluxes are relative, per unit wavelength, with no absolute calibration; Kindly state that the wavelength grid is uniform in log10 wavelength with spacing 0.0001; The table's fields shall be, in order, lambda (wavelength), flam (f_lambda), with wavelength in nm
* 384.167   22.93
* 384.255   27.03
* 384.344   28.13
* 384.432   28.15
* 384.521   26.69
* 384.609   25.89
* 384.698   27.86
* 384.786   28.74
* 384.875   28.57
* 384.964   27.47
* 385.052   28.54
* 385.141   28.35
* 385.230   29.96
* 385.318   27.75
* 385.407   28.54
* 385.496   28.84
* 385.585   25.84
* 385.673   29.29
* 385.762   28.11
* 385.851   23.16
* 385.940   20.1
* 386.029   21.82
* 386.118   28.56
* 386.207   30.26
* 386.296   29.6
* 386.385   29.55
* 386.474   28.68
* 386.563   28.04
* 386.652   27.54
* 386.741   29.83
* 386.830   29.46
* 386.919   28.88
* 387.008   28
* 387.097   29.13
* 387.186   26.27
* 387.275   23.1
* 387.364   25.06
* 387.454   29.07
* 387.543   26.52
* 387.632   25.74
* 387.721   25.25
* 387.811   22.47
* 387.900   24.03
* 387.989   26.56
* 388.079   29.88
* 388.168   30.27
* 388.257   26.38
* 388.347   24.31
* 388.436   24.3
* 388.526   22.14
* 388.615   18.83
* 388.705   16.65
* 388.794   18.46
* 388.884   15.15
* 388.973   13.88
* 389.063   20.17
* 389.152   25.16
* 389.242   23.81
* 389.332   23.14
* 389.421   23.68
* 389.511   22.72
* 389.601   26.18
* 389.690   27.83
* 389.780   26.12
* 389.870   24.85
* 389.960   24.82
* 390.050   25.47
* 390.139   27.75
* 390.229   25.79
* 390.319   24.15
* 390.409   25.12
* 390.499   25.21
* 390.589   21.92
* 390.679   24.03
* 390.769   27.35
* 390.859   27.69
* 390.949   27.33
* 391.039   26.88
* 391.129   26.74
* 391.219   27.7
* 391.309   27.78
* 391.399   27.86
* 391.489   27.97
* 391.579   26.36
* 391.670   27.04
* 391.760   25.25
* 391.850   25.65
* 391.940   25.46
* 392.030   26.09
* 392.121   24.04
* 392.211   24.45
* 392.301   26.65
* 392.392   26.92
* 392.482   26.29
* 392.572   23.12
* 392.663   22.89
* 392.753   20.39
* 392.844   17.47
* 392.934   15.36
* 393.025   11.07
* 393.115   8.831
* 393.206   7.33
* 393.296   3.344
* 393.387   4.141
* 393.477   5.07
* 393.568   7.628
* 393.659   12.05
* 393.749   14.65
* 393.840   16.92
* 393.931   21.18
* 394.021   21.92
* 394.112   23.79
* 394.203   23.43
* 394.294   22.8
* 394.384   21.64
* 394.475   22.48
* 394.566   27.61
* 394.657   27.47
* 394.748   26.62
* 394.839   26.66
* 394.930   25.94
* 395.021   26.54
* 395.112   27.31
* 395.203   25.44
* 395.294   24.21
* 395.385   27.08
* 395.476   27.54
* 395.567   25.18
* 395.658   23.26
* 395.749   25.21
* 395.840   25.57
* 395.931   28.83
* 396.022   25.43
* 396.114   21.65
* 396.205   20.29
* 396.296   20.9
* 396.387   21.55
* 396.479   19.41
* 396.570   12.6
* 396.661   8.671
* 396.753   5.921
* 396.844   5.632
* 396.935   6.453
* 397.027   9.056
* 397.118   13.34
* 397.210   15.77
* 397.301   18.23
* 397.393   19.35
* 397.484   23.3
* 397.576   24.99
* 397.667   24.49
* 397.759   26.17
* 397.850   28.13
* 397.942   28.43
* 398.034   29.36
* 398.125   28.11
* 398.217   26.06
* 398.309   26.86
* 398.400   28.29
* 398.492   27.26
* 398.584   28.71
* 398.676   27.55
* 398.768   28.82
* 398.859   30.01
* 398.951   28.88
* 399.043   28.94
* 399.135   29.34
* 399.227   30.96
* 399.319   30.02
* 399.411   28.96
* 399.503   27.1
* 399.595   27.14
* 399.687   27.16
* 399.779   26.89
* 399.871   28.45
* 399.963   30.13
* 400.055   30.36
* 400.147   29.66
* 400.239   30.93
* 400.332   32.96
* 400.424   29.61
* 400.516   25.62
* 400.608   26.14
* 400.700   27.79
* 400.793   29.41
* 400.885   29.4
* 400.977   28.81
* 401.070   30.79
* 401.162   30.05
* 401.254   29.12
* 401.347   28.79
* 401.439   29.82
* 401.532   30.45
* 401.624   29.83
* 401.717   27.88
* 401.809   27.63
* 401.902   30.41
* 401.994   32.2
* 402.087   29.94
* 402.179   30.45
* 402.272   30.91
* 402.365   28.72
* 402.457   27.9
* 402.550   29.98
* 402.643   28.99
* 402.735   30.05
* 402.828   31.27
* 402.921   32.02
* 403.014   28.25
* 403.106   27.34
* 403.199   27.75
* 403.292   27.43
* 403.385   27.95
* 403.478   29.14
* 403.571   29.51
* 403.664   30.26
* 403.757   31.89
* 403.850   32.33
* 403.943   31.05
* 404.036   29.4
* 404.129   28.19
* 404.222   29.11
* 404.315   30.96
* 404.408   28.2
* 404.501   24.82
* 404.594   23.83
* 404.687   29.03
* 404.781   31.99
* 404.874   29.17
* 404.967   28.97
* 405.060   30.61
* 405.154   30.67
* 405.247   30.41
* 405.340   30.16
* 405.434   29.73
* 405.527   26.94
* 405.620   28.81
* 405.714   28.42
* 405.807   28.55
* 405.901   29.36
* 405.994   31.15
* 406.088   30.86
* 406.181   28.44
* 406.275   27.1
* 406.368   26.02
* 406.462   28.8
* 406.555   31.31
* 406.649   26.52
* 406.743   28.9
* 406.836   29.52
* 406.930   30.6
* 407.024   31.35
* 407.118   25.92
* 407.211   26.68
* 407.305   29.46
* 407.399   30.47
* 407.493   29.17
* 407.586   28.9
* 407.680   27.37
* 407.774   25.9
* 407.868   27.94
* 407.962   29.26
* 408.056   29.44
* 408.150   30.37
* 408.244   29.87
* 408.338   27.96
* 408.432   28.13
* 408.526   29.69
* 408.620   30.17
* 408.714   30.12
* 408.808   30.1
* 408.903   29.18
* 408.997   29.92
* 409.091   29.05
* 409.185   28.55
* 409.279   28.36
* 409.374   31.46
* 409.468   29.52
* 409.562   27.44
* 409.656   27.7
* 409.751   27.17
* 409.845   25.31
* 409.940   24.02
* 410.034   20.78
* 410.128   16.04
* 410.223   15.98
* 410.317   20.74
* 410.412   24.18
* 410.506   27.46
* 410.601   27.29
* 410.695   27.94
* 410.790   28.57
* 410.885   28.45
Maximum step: 3.3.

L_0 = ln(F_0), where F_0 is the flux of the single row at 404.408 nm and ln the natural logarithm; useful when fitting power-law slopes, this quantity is 3.34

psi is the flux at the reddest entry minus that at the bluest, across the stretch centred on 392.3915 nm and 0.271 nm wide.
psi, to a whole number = 0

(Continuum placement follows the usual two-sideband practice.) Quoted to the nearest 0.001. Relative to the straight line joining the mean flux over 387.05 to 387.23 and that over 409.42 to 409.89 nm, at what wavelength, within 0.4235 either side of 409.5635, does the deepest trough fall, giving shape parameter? 409.940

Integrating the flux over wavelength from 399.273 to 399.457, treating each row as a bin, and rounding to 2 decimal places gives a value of 5.42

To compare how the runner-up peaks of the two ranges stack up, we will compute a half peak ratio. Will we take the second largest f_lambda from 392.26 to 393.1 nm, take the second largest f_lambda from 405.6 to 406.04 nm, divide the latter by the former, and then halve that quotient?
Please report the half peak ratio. 0.55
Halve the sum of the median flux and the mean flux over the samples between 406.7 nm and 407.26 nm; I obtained 29.0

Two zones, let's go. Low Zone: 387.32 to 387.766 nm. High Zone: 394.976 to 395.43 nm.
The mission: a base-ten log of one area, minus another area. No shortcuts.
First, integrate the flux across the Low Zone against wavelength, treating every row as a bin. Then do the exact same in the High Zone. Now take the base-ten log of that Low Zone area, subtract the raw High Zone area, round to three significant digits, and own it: -10.8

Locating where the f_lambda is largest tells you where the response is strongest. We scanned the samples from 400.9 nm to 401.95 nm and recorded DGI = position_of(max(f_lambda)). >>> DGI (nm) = 401.070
